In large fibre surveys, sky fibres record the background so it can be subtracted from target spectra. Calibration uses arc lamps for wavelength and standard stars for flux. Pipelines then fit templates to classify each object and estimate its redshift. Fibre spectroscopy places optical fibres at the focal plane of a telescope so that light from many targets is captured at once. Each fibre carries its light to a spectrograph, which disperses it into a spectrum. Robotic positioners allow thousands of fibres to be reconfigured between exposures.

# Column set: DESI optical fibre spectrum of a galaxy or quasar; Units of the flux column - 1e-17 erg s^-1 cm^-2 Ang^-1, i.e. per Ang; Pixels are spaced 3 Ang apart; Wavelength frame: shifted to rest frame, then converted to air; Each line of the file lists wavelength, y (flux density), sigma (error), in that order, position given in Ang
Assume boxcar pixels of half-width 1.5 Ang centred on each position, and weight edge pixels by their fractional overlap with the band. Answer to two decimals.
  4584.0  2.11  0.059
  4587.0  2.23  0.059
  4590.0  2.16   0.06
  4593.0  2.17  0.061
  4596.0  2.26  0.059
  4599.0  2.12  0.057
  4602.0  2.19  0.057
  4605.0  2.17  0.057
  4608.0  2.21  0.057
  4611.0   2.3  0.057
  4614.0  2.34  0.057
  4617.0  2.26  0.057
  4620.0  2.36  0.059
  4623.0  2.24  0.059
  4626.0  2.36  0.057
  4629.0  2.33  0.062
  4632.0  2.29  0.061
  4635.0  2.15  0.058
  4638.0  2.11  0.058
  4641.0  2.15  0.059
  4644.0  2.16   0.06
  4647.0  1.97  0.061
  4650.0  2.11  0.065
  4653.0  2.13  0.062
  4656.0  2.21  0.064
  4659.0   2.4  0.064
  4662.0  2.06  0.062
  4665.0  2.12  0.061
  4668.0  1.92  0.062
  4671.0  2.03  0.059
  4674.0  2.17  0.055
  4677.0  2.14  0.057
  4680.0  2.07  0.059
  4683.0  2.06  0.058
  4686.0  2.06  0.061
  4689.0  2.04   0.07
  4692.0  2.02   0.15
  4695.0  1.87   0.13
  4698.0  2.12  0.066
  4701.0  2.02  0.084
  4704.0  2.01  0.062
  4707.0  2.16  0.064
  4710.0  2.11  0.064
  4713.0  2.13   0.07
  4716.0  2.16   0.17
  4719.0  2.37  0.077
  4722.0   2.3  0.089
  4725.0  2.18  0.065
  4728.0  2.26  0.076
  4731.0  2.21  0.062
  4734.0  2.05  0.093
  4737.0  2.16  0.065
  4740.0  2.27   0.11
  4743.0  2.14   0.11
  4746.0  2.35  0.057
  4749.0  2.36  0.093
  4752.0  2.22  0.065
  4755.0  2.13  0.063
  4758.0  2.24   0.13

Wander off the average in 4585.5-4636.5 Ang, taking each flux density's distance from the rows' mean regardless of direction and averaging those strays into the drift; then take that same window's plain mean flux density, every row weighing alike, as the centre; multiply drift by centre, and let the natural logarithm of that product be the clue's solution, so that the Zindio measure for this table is -1.93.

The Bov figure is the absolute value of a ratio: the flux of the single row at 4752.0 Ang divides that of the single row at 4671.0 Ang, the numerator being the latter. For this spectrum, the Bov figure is 0.91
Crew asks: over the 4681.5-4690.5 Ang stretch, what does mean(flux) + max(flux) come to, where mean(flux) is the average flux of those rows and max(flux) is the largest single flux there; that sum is 4.1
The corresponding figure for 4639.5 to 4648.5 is 4.3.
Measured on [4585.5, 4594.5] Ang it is 4.4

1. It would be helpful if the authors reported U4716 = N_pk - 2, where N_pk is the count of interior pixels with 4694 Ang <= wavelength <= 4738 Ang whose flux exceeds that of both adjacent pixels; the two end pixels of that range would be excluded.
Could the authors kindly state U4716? 2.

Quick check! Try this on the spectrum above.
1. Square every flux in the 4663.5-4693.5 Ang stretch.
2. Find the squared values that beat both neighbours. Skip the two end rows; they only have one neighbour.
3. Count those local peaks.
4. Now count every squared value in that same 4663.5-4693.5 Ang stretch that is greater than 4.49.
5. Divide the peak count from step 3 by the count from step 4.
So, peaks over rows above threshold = 0.33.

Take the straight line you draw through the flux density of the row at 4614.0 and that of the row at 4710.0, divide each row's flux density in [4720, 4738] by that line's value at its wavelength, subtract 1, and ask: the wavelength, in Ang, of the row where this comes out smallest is 4734.0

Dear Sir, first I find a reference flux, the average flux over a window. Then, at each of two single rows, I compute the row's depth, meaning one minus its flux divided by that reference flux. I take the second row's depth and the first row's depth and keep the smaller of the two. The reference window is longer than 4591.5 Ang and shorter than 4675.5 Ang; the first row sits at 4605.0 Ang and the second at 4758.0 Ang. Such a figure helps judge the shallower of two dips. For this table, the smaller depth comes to -0.02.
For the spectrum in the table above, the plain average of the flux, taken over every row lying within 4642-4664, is 2.15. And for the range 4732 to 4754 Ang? 2.22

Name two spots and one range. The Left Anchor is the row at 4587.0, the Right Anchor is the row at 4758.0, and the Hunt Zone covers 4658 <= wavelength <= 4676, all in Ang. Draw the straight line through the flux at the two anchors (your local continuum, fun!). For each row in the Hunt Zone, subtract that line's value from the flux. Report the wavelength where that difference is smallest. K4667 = 4668.0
